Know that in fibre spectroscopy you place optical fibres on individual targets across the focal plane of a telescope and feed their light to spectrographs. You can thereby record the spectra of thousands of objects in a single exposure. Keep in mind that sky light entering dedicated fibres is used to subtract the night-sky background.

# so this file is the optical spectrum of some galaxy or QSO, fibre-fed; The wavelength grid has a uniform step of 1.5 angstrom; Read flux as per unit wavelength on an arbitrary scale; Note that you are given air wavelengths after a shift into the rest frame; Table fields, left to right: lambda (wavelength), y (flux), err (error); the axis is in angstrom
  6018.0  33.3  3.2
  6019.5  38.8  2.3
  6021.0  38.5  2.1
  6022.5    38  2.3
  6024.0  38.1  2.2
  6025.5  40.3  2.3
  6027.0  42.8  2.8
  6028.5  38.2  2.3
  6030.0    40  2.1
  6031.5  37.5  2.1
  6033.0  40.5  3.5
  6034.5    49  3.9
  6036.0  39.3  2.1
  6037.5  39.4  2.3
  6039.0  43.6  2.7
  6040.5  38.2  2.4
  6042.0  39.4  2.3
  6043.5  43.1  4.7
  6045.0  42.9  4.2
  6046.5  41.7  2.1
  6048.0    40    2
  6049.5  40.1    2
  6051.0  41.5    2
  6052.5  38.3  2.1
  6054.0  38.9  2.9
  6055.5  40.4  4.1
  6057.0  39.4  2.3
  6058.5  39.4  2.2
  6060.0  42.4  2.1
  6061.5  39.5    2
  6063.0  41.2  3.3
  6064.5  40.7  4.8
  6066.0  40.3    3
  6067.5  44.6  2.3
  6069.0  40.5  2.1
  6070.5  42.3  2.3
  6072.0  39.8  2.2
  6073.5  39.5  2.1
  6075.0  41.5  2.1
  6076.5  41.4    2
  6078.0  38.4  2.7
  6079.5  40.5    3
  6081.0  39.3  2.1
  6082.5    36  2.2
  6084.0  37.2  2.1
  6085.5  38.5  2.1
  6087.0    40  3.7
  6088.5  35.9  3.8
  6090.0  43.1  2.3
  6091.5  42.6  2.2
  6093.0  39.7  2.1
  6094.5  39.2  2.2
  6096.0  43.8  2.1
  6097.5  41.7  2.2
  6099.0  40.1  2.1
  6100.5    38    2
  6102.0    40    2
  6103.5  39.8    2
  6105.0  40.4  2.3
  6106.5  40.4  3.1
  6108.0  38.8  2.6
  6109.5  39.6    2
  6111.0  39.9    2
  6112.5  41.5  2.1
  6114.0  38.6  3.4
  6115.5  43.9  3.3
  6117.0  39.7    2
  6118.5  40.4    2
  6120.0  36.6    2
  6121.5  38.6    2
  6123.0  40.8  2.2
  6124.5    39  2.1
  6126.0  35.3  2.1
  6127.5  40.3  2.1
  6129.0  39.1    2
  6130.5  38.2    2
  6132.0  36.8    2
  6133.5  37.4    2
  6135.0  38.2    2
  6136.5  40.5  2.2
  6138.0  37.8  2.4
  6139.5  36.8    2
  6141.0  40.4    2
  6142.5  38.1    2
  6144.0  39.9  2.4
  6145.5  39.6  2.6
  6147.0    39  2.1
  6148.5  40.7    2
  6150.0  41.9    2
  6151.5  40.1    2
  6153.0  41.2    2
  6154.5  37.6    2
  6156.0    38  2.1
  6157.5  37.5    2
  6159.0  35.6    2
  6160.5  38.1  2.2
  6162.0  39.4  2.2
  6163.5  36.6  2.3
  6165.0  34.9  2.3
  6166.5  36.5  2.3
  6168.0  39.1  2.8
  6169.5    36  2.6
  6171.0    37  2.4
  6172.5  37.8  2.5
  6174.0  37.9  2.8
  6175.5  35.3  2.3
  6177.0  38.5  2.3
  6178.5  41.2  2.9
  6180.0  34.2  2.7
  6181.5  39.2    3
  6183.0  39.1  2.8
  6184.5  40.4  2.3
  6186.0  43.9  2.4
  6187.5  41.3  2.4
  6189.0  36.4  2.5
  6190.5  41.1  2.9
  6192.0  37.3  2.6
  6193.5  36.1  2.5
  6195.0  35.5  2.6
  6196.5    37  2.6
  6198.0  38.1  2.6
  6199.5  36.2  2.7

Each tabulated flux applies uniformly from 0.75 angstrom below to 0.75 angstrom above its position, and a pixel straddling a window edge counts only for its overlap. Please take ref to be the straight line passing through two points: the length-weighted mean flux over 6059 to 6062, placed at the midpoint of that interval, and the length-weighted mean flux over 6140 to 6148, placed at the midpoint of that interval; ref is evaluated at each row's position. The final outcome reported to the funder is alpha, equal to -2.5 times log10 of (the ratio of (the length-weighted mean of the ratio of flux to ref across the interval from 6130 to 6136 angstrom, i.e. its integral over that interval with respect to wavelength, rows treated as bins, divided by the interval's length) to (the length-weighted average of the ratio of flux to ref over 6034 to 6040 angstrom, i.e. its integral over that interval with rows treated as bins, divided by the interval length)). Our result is 0.08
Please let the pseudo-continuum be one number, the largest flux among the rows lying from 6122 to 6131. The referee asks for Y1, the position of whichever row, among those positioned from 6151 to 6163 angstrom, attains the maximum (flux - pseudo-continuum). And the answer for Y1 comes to 6153.0 angstrom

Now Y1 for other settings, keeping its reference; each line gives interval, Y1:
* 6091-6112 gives 6096.0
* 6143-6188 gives 6186.0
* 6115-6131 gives 6115.5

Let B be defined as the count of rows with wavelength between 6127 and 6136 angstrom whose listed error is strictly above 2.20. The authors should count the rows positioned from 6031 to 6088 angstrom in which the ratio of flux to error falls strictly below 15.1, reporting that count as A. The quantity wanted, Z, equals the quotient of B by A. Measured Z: 0.0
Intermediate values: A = 12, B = 0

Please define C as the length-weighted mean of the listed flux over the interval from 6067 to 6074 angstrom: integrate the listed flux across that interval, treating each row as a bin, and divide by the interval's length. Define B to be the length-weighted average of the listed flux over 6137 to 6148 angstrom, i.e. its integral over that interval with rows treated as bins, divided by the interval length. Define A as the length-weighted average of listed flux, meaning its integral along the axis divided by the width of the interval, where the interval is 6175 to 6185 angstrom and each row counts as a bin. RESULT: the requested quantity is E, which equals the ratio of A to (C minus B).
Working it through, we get 16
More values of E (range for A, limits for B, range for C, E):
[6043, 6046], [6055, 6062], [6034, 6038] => 20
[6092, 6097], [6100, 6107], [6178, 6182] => -23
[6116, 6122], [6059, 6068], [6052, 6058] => -19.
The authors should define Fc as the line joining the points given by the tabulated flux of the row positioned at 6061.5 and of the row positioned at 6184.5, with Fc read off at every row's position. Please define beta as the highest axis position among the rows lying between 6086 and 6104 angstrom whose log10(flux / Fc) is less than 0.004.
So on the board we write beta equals 6103.5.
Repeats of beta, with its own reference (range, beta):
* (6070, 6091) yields 6088.5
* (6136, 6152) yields 6151.5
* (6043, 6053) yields 6052.5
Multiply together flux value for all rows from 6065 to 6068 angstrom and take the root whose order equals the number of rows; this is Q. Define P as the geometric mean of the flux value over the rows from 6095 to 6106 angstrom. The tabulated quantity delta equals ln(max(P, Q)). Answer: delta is 3.75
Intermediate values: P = 40.5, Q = 42.4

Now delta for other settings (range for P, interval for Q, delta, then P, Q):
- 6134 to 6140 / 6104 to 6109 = 3.69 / 38.3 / 39.9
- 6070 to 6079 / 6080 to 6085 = 3.70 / 40.5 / 37.5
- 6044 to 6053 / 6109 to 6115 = 3.71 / 40.7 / 39.9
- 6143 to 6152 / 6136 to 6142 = 3.69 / 40.2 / 38.8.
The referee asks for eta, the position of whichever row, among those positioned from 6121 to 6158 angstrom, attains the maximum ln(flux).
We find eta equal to 6150.0 angstrom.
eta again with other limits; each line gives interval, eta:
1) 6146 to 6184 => 6150.0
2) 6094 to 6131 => 6115.5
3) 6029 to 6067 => 6034.5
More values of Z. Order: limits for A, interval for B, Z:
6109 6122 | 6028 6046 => 4.5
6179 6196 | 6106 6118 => 0.5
